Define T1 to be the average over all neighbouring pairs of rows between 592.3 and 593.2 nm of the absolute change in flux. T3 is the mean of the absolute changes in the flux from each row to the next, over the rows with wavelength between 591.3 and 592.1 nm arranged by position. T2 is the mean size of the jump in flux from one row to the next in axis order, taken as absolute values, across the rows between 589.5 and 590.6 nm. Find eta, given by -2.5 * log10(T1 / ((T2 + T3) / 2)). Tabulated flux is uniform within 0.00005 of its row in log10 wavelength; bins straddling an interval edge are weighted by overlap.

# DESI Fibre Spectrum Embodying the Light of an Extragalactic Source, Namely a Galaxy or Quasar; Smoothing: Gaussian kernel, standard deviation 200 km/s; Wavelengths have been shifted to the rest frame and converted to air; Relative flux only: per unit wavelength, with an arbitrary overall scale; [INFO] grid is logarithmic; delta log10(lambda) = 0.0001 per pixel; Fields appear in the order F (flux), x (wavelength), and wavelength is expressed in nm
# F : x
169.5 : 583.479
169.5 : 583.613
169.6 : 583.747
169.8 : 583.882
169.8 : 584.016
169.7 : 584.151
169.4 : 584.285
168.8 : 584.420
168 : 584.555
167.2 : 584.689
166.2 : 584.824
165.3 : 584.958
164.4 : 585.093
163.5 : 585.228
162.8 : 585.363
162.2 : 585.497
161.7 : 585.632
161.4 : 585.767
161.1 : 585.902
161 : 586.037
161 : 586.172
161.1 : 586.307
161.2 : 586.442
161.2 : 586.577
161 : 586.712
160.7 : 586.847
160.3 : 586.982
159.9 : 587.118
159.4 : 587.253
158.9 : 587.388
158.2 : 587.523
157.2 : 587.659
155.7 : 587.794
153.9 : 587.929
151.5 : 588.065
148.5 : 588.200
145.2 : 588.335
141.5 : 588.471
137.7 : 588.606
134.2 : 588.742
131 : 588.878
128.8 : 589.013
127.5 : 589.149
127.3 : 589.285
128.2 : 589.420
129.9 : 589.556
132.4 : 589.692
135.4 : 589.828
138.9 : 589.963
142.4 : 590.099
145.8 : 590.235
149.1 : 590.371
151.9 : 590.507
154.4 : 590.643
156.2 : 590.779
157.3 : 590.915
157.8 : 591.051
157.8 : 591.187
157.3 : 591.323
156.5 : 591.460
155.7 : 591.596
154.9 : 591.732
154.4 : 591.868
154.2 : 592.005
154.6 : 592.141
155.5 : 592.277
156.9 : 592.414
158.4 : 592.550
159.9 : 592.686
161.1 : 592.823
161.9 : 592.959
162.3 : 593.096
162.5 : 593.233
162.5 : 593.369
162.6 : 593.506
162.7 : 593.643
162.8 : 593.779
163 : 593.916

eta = 0.6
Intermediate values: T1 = 1.1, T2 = 3.1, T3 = 0.6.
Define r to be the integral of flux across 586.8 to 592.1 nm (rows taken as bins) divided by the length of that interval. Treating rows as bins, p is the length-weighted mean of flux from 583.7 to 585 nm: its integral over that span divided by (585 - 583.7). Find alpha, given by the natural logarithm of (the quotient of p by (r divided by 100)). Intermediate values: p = 168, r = 148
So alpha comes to 4.74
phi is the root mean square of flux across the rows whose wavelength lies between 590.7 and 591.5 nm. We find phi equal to 157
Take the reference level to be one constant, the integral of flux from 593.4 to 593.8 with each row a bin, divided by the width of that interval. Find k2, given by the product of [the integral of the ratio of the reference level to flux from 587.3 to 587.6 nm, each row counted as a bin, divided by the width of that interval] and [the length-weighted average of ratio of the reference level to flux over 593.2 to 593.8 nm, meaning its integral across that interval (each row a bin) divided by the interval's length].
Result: 1.03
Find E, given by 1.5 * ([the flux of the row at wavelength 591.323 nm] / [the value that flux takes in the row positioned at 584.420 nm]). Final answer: 1.40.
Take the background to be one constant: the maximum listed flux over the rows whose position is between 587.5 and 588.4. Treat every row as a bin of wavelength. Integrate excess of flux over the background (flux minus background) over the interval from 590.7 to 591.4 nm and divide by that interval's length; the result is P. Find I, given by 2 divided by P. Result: -2.1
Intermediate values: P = -1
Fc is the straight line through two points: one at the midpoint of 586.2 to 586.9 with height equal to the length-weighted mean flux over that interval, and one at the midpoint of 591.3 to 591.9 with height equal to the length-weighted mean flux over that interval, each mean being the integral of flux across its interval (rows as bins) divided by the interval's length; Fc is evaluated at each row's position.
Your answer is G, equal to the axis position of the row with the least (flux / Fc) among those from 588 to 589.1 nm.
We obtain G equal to 589.013 nm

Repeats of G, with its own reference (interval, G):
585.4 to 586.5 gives 585.902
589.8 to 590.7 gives 589.828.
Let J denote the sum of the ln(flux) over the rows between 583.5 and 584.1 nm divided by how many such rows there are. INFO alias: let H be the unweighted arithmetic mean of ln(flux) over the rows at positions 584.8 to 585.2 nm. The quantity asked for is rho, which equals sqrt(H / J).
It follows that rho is 1.00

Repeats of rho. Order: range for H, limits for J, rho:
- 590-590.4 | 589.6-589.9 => 1.01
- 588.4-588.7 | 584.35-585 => 0.98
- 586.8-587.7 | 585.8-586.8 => 1.00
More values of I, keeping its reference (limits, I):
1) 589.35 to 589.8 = -0.1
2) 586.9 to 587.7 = 2.3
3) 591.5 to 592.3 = -0.6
